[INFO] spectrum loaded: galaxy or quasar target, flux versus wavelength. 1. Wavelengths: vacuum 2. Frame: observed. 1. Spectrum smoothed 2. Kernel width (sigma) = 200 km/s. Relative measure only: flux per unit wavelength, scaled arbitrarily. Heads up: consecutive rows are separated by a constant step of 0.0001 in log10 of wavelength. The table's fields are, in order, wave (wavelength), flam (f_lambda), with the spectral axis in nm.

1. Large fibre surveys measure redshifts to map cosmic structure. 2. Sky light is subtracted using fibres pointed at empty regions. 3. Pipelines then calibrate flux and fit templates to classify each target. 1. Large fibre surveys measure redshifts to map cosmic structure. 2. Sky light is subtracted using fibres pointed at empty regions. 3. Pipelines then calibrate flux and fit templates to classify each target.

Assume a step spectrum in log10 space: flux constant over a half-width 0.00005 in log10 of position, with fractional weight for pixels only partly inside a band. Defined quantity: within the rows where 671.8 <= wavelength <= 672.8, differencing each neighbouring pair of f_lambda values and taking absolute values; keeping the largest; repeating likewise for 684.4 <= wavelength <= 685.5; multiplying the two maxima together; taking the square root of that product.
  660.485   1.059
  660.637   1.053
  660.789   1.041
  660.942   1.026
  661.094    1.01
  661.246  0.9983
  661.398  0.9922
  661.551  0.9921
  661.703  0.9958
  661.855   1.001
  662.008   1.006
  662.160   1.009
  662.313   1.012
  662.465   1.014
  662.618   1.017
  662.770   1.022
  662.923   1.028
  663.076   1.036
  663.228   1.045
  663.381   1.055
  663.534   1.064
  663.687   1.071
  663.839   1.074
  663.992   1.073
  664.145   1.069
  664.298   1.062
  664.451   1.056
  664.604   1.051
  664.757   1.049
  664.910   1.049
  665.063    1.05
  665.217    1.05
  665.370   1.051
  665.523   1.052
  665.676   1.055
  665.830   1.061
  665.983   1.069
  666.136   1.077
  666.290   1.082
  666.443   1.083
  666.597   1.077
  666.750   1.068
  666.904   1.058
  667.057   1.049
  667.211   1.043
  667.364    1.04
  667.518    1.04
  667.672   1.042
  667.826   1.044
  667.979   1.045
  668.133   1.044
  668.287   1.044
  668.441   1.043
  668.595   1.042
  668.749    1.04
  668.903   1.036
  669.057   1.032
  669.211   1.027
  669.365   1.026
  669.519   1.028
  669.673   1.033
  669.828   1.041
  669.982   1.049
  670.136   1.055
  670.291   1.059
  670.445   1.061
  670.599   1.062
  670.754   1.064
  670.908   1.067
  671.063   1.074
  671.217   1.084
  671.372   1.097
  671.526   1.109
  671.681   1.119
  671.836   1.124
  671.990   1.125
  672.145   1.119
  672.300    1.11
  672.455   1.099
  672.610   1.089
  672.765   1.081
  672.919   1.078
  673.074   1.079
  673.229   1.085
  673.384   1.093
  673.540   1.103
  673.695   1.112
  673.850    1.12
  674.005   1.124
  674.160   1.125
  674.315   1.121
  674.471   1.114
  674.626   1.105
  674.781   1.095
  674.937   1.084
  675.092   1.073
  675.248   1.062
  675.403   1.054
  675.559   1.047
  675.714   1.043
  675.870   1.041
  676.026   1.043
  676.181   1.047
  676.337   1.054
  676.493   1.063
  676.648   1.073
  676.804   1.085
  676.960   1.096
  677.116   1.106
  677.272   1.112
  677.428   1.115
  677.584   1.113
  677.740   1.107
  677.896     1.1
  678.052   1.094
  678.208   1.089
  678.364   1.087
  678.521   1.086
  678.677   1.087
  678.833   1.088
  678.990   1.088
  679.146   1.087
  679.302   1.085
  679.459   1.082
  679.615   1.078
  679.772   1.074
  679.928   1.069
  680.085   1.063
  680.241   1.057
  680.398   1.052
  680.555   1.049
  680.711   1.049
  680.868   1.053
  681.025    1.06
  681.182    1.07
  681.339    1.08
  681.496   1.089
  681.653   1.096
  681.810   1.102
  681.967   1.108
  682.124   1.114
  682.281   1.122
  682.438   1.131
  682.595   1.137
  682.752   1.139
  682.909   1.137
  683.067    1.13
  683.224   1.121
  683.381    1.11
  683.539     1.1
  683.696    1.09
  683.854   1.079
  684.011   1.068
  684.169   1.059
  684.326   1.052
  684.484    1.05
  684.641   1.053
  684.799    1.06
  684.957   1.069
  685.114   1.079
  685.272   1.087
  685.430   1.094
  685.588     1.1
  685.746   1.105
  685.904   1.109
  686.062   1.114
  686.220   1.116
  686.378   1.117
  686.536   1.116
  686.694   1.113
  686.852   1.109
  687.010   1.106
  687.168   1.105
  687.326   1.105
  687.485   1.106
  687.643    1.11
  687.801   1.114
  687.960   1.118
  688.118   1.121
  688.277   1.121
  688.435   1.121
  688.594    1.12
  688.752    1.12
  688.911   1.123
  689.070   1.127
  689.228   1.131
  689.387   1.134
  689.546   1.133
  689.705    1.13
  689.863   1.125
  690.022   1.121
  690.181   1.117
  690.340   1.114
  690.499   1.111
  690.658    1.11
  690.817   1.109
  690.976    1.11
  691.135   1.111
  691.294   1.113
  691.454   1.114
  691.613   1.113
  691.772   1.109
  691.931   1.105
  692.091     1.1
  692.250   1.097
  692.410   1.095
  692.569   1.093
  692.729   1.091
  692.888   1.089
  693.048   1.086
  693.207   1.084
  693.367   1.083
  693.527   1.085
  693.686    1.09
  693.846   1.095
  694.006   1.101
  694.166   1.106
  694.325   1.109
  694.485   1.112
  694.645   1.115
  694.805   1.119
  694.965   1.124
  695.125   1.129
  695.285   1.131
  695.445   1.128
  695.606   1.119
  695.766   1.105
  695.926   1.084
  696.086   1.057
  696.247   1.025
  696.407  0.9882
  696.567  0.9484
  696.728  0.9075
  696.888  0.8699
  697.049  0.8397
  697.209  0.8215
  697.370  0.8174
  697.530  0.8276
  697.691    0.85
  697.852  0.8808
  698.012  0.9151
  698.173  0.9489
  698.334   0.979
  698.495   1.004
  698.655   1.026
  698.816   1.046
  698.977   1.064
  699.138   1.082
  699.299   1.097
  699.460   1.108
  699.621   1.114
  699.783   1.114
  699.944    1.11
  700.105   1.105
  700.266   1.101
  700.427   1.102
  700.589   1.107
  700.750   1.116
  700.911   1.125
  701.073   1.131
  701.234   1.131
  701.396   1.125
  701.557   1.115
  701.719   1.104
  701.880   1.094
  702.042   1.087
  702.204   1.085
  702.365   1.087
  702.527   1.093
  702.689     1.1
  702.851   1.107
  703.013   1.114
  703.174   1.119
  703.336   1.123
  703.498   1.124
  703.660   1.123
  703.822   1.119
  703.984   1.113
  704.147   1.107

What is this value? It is 0.010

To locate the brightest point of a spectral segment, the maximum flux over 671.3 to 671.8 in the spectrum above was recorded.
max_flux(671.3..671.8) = 1.119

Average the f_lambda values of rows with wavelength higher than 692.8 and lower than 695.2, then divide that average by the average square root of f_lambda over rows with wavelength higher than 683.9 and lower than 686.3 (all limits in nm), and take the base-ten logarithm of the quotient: 0.025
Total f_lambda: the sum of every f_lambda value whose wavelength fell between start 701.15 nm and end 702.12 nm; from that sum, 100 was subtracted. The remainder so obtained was -93.34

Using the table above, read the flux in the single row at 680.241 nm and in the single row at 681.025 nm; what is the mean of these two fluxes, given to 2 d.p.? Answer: 1.06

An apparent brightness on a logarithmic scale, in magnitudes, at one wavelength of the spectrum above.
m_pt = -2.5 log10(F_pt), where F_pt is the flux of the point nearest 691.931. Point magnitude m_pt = -0.11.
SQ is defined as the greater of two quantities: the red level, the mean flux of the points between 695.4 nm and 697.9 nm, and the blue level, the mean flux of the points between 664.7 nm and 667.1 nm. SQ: 1.06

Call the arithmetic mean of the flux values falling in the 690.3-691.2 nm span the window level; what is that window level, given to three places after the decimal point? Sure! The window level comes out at 1.111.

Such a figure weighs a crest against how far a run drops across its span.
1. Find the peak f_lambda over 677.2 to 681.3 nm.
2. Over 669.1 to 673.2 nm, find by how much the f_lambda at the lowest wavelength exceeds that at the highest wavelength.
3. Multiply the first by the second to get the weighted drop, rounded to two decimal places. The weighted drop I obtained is -0.06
